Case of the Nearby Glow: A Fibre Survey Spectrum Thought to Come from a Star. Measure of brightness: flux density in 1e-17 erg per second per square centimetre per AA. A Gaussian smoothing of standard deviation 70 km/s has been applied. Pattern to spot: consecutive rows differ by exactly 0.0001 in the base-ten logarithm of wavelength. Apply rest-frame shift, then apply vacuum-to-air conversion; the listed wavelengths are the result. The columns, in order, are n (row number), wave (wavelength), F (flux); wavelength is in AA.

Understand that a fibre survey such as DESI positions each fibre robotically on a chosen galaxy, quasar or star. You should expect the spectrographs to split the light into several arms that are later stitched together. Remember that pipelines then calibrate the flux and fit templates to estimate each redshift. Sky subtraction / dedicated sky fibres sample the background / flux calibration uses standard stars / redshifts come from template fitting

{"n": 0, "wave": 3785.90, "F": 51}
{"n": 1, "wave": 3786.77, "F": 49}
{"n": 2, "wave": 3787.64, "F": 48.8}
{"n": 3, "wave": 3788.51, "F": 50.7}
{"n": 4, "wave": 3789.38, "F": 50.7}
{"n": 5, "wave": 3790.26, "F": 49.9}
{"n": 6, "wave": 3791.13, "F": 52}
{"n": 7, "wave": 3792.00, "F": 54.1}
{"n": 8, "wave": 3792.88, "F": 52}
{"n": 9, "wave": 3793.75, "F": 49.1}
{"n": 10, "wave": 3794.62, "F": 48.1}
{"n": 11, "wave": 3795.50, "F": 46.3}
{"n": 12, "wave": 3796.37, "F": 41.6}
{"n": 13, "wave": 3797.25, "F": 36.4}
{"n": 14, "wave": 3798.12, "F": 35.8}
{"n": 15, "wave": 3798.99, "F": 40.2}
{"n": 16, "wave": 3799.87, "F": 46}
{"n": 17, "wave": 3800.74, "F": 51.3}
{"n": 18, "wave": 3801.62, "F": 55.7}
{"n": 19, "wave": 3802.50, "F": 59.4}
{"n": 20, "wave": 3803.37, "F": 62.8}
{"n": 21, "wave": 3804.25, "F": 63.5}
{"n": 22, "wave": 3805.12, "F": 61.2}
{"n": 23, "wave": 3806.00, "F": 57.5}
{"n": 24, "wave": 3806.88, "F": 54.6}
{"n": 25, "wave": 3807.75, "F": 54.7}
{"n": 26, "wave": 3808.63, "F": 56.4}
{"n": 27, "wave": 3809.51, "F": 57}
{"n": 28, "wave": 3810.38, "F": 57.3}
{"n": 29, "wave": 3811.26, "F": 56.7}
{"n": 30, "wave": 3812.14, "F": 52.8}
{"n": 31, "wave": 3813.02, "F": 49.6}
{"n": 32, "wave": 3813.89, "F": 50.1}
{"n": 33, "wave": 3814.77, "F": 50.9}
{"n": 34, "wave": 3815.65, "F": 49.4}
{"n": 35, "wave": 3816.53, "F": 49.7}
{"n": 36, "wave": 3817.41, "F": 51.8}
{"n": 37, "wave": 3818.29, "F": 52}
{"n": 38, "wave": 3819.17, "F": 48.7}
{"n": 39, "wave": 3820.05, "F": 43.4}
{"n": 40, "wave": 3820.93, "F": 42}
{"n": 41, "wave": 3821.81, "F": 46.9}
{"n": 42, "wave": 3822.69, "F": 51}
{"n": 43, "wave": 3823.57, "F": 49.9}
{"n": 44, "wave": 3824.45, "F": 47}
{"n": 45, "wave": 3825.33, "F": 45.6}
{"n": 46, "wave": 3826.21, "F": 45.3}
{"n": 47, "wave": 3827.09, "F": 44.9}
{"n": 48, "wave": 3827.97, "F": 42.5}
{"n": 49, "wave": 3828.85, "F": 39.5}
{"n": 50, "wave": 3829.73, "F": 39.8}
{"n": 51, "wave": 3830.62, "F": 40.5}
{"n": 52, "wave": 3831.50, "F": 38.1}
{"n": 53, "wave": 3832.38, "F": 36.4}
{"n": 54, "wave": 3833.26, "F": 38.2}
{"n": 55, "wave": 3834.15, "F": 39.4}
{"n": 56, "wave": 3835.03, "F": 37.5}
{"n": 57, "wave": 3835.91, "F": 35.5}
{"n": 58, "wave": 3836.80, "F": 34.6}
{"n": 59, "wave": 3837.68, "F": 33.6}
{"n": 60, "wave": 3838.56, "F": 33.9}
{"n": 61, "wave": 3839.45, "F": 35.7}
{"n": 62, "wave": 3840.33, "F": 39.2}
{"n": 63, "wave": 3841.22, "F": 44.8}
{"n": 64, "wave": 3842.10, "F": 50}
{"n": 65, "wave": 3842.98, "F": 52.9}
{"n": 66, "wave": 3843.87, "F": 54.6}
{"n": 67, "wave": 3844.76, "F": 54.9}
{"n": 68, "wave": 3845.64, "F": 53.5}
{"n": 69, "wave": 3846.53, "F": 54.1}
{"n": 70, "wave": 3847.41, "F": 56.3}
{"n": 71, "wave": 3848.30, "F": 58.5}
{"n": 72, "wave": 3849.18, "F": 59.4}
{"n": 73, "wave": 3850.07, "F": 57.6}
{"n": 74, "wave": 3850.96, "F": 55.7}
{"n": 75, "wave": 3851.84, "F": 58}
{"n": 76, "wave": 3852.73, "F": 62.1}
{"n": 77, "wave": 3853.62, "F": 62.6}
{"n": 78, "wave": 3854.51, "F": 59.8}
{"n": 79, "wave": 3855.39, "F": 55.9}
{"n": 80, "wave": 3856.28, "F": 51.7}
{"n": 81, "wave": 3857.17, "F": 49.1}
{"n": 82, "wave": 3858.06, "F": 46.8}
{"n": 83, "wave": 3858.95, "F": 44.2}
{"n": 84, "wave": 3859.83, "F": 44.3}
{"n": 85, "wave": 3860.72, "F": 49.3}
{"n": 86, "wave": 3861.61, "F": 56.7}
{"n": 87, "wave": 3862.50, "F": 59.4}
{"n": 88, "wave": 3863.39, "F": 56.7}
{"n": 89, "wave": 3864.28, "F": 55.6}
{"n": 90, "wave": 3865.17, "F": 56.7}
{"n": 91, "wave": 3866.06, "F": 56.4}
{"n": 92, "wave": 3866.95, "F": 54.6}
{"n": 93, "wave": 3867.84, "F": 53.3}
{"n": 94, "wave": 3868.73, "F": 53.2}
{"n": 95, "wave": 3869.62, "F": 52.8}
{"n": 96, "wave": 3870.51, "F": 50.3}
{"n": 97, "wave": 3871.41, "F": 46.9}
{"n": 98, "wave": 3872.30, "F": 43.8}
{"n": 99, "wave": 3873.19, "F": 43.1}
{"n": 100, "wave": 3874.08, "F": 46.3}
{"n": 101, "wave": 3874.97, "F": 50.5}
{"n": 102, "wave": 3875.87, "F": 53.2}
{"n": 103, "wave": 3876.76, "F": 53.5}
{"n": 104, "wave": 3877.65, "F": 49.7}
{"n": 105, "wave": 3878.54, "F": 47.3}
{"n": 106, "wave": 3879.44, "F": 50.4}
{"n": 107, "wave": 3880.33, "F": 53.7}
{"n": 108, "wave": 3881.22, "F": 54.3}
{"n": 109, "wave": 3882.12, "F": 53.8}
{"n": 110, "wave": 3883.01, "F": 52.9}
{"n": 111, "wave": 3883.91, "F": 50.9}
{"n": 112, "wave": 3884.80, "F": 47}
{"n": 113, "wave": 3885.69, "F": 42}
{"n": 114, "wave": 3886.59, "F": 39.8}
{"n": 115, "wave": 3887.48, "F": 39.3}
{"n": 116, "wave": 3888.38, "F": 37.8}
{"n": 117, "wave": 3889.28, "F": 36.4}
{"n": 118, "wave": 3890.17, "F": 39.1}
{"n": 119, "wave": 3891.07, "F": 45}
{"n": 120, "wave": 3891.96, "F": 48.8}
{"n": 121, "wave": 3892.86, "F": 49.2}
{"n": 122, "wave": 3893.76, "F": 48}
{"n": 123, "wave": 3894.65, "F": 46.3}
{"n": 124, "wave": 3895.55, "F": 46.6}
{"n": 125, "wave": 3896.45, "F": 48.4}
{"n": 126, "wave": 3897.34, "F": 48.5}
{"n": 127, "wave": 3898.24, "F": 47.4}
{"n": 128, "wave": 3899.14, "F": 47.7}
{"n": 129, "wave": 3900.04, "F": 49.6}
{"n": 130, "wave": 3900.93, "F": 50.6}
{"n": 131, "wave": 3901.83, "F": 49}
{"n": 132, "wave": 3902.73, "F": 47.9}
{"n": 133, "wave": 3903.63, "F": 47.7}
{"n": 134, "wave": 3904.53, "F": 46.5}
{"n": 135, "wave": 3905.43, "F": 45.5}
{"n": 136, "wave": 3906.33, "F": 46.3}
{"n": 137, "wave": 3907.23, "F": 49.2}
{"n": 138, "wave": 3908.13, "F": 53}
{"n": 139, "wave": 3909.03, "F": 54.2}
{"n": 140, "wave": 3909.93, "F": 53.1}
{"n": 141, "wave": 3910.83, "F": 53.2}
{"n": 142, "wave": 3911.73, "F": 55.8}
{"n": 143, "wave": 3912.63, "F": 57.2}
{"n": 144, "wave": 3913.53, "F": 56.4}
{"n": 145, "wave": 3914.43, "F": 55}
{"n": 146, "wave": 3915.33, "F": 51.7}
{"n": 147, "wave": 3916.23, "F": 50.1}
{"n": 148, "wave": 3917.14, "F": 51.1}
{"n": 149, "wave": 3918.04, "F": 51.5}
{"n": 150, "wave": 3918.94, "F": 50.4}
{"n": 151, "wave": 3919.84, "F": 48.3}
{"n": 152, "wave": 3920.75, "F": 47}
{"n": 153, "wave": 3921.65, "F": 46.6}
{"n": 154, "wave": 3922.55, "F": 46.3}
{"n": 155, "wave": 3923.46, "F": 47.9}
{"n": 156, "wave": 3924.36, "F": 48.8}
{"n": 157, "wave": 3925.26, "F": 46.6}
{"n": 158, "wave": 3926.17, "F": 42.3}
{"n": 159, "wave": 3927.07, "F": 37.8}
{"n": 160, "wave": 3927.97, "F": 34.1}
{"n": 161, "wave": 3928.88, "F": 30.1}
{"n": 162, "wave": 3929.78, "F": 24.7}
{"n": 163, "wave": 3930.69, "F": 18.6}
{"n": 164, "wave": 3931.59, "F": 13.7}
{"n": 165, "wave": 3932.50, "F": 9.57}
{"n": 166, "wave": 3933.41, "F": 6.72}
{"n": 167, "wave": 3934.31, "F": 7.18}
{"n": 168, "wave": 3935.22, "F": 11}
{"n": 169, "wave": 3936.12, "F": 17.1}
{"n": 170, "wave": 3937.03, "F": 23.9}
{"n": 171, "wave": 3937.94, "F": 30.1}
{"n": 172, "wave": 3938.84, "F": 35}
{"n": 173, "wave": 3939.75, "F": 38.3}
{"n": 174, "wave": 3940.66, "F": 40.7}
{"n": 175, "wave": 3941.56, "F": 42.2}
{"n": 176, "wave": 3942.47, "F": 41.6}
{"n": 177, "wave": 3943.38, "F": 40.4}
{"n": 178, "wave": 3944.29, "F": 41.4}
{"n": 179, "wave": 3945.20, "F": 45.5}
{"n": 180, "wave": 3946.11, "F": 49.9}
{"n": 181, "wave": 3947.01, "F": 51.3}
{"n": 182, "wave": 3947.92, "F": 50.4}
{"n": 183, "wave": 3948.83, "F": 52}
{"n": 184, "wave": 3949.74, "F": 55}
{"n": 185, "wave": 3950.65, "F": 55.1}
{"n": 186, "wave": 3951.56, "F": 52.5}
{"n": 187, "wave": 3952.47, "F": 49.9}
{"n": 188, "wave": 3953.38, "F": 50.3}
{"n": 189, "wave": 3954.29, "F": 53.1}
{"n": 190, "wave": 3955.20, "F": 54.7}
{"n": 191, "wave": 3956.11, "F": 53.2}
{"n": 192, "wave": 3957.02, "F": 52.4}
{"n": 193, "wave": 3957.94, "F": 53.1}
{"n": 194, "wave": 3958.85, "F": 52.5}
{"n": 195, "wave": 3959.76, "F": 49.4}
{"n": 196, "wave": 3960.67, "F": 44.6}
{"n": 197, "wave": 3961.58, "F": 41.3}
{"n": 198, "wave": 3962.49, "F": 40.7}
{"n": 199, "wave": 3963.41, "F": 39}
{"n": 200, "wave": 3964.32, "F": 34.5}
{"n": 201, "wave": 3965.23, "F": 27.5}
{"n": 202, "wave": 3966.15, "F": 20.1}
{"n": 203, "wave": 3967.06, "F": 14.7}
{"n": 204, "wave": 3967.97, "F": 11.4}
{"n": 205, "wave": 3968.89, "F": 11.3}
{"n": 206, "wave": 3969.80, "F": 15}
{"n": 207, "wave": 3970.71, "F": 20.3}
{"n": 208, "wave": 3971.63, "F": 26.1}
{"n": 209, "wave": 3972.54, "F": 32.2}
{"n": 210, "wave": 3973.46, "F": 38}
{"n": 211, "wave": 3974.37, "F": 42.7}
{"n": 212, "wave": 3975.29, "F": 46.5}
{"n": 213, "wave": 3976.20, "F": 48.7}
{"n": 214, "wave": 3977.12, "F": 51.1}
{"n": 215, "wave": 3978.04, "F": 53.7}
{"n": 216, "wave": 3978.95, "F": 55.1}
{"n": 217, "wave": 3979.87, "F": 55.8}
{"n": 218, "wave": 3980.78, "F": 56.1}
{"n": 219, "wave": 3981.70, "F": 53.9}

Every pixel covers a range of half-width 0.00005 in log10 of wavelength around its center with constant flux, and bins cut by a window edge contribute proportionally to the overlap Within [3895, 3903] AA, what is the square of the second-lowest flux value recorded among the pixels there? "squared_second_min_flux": 2247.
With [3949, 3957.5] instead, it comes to 2530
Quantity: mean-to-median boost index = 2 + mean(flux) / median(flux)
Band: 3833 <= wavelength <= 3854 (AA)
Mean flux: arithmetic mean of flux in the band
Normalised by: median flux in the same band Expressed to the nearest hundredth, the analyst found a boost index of 2.91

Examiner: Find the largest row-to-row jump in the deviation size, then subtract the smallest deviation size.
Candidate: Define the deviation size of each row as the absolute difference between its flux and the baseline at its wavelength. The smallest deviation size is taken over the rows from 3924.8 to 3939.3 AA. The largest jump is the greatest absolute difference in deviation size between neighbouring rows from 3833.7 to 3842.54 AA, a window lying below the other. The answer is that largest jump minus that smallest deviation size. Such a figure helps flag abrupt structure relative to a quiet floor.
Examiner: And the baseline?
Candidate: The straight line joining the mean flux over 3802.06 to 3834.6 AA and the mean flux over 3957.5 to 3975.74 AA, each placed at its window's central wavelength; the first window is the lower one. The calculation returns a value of 5.3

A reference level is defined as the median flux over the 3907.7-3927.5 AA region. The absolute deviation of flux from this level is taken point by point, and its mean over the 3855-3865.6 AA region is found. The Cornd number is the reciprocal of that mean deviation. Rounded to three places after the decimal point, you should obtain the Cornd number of 0.209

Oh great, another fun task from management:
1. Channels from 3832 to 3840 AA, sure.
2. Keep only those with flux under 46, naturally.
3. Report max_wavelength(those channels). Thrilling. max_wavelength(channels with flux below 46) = 3839.45 AA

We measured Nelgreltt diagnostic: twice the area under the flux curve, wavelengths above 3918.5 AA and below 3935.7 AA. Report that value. 1116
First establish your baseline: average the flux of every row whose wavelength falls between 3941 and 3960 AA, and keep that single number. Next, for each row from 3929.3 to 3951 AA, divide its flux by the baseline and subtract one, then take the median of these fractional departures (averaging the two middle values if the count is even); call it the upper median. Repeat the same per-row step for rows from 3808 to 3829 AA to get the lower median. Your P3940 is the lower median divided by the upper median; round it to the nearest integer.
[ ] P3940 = 0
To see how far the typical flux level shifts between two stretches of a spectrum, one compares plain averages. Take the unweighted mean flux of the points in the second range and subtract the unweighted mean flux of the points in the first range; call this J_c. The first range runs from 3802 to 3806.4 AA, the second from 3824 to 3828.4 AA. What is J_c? -16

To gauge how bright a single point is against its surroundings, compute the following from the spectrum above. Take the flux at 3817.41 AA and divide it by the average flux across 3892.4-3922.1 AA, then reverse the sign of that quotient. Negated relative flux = -1.04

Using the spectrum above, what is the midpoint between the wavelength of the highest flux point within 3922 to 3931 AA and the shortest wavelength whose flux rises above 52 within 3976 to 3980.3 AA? 3951.2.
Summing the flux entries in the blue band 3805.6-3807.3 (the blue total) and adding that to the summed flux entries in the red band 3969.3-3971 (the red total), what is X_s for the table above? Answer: 147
